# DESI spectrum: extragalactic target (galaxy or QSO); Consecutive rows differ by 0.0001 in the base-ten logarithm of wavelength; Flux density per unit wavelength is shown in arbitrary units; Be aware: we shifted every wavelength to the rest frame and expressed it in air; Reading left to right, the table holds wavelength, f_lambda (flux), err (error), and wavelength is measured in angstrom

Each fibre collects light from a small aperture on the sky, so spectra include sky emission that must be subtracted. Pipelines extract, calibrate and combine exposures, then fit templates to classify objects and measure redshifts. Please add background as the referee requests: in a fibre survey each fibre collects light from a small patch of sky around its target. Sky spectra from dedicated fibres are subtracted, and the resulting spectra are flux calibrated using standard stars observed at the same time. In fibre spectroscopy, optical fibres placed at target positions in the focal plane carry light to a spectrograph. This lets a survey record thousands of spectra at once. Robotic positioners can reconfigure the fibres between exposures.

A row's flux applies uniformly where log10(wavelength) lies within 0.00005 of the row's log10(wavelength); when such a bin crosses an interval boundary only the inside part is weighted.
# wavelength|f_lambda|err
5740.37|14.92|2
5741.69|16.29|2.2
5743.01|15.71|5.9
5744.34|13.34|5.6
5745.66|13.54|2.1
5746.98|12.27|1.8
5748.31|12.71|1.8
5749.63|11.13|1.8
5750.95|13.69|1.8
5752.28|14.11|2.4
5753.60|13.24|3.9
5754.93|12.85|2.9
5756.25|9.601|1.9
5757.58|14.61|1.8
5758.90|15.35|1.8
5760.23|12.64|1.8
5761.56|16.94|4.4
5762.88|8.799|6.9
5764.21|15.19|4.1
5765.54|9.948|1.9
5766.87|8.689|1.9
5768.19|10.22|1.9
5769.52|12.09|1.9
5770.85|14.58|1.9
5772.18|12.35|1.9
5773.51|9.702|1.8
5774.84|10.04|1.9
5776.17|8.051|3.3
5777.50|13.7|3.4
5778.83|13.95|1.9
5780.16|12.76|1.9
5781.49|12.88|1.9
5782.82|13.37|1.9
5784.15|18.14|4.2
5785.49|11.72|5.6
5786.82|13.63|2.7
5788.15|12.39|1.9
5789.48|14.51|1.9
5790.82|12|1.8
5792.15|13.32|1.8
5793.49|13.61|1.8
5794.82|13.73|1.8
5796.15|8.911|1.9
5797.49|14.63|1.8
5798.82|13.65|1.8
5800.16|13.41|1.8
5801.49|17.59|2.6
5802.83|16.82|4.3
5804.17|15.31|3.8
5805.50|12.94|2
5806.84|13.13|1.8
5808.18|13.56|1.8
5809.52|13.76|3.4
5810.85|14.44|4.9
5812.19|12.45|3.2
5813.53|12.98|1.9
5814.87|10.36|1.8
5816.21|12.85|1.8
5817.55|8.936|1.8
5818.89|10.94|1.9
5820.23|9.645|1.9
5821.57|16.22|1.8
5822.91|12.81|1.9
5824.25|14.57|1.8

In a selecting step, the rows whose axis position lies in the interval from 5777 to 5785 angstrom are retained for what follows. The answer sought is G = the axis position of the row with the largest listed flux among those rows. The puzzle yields 5784.15 angstrom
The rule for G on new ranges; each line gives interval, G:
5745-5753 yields 5752.28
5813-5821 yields 5813.53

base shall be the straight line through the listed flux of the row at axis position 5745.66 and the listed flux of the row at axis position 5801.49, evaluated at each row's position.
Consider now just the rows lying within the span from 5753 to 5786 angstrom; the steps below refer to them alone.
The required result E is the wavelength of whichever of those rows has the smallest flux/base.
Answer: 5776.17 angstrom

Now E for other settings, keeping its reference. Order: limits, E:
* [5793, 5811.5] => 5796.15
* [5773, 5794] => 5776.17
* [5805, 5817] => 5814.87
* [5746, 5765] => 5762.88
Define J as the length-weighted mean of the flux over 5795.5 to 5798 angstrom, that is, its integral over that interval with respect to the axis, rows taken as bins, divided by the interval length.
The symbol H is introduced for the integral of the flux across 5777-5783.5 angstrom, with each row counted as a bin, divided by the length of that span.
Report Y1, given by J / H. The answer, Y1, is 0.87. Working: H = 13.3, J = 11.6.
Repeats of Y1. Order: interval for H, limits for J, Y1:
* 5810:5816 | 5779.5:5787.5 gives 1.09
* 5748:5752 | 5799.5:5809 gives 1.16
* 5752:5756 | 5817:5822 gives 0.87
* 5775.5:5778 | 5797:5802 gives 1.38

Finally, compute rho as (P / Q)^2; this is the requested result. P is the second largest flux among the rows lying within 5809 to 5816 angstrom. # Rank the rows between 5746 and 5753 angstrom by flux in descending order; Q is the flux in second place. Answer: 1.01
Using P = 13.76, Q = 13.69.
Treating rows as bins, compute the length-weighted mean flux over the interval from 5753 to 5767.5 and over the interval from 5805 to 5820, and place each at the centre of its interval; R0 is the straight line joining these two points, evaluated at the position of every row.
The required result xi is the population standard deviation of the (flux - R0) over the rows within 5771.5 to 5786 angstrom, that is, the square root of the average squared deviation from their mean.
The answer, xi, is 2.54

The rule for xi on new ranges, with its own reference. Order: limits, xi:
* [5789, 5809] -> 1.93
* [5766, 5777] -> 2.01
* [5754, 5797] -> 2.41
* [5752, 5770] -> 2.54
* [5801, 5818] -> 2.22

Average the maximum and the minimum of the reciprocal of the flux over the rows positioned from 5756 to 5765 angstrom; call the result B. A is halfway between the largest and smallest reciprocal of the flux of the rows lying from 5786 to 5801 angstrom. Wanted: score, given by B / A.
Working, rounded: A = 0.090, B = 0.0863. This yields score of 0.96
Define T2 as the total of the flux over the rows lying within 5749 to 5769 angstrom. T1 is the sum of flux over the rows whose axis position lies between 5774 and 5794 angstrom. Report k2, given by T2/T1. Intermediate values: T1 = 194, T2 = 187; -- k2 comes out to 0.96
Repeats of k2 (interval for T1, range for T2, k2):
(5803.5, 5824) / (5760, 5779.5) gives 0.93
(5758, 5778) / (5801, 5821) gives 1.10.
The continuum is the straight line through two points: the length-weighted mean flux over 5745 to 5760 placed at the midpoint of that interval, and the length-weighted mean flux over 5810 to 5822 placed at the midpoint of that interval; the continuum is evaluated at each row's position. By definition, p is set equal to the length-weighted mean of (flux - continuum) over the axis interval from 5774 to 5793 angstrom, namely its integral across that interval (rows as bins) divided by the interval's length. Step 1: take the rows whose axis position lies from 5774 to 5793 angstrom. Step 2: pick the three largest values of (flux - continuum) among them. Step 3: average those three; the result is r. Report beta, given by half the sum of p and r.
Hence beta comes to 1.7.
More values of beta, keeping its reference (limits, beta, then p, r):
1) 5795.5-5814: 3.0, 1.6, 4.3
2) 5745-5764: 1.4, 0.0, 2.7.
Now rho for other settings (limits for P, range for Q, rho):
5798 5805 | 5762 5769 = 2.71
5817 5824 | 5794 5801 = 0.87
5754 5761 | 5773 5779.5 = 1.14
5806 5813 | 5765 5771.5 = 1.30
